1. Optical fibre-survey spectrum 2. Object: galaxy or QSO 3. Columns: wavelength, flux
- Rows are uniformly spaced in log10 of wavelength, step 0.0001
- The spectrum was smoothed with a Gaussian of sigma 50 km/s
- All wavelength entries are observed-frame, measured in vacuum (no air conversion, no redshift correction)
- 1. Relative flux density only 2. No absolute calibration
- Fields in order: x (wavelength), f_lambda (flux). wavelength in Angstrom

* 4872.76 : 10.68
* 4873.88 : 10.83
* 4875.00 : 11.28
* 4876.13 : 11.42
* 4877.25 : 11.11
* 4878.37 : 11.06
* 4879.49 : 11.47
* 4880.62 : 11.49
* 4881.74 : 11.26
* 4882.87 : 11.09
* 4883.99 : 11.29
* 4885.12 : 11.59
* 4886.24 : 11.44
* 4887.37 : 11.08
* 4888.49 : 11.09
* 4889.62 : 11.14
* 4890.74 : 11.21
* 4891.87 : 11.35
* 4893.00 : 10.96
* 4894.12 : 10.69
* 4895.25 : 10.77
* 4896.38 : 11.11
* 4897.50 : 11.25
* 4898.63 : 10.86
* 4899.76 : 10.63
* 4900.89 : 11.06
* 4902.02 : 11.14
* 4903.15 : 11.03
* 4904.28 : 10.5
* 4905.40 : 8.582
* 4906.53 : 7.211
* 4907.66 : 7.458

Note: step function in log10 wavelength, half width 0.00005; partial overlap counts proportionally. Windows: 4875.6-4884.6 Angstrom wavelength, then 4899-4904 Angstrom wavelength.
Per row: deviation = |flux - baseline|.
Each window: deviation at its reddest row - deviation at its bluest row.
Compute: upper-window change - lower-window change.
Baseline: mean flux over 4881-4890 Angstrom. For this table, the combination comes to -0.27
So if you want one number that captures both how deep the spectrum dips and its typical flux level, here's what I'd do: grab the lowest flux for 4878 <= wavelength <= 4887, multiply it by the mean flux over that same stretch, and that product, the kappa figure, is 125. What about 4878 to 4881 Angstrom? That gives 125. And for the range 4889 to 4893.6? 122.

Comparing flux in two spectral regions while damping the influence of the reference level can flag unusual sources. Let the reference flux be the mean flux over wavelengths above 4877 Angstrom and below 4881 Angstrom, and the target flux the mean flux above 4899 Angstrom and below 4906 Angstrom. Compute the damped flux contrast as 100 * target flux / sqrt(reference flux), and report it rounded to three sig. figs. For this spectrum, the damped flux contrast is 312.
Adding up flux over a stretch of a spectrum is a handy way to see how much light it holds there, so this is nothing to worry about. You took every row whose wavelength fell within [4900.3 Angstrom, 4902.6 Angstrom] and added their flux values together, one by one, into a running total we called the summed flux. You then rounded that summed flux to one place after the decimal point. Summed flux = 22.2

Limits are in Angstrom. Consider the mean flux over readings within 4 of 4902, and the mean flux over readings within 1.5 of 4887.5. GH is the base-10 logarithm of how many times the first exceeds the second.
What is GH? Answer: -0.026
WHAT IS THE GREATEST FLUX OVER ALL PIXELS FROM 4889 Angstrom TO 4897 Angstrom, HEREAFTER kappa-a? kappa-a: 11.35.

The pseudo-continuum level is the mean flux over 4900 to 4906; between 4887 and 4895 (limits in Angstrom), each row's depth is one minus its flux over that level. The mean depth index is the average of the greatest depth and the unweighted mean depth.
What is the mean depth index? -0.040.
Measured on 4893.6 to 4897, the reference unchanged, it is -0.030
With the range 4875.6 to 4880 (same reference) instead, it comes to -0.067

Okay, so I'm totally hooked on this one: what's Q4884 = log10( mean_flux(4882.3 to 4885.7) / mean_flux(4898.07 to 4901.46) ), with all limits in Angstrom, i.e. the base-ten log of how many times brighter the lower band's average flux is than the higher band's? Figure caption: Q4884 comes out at 0.019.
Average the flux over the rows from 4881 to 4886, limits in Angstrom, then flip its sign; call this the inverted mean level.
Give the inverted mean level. -11.3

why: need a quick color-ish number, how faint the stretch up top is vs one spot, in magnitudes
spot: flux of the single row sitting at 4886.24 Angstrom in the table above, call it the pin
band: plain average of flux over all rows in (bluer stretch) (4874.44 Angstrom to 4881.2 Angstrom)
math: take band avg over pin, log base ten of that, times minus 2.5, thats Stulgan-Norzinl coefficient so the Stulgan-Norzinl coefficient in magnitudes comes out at 0.013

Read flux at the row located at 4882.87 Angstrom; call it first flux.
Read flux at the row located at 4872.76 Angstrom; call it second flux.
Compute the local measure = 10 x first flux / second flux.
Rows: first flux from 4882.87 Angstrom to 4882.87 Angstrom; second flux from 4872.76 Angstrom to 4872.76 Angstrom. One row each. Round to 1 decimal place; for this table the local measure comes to 10.4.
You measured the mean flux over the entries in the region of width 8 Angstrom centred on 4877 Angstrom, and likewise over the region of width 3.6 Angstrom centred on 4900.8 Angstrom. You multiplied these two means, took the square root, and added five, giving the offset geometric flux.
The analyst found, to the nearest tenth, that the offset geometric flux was 16.1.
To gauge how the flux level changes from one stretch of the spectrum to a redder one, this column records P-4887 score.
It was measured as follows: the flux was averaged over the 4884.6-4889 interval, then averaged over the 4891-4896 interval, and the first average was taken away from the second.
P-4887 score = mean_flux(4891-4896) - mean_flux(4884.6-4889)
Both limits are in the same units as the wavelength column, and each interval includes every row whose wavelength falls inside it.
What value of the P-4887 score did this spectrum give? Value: -0.36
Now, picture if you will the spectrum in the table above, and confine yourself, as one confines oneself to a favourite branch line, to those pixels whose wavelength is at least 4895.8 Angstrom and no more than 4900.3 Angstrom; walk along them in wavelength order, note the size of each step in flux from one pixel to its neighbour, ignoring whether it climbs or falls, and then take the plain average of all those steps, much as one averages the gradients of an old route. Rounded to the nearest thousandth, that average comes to 0.253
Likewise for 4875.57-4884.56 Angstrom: 0.199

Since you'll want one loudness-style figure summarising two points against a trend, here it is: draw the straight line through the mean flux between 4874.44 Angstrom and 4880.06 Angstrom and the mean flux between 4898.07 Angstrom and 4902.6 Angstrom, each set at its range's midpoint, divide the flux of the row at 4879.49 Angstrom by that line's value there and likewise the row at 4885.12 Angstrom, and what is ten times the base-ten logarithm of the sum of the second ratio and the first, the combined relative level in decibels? 3.14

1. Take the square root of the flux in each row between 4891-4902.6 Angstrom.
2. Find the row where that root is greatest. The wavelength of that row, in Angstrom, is 4891.87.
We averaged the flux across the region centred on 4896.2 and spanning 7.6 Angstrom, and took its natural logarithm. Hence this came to 2.39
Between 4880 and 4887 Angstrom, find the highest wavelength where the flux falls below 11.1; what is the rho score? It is 4882.87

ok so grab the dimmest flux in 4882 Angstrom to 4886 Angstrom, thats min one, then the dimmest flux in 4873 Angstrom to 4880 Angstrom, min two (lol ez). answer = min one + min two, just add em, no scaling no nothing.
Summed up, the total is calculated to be 21.9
